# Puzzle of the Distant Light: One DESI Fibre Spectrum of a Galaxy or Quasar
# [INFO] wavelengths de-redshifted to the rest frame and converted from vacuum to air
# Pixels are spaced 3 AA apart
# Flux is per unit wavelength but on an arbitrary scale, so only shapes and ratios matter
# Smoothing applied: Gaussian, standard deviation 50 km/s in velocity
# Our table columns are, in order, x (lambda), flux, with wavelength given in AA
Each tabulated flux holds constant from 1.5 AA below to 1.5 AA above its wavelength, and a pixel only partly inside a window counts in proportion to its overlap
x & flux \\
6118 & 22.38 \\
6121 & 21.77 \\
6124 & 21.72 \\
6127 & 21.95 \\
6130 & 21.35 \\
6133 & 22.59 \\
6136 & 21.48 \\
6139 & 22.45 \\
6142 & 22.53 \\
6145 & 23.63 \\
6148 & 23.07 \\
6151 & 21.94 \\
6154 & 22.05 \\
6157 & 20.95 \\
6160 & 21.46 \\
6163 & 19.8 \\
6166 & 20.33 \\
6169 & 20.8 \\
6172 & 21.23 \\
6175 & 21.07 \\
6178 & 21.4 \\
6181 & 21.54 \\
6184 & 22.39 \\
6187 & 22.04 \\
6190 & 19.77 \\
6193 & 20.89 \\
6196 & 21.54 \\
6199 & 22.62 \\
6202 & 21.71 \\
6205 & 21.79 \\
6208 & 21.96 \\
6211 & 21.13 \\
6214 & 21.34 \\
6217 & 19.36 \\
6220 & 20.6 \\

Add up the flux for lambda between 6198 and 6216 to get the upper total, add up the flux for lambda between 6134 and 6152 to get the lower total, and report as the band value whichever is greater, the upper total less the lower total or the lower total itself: 135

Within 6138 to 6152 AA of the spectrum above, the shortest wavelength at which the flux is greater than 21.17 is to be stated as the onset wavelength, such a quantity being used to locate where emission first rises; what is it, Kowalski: 6139 AA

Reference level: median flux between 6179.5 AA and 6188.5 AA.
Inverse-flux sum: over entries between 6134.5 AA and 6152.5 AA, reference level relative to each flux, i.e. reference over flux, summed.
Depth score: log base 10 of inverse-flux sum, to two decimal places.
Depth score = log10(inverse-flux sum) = 0.77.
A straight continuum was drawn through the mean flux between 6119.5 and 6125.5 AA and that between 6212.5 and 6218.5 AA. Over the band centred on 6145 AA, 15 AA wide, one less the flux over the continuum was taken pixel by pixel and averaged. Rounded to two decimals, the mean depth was -0.06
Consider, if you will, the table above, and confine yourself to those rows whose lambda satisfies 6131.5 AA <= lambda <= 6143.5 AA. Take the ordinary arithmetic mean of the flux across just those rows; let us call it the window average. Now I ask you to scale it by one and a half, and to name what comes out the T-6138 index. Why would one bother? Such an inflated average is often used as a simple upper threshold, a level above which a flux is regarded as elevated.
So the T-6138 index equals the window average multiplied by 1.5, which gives 33.4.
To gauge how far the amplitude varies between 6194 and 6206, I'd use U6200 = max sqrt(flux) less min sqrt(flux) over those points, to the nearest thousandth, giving 0.115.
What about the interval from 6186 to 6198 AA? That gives 0.248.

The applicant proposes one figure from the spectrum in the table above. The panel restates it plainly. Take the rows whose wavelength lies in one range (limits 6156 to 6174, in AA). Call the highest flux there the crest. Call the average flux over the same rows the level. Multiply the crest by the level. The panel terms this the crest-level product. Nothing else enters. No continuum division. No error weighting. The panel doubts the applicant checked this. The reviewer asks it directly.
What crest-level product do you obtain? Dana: 446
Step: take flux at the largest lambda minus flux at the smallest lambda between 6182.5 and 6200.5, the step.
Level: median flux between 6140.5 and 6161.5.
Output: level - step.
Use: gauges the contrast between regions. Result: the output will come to 21.8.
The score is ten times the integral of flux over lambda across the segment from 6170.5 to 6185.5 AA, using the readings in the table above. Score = 3229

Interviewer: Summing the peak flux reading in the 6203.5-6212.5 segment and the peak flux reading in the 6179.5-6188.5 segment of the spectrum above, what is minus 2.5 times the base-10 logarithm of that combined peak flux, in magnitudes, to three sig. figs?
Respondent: -4.12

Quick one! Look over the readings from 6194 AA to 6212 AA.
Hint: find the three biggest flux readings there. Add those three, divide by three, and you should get 22.1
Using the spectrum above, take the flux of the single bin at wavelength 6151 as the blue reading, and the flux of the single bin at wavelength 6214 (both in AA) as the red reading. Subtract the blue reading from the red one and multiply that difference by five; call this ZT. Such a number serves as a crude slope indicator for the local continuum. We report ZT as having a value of -3.0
